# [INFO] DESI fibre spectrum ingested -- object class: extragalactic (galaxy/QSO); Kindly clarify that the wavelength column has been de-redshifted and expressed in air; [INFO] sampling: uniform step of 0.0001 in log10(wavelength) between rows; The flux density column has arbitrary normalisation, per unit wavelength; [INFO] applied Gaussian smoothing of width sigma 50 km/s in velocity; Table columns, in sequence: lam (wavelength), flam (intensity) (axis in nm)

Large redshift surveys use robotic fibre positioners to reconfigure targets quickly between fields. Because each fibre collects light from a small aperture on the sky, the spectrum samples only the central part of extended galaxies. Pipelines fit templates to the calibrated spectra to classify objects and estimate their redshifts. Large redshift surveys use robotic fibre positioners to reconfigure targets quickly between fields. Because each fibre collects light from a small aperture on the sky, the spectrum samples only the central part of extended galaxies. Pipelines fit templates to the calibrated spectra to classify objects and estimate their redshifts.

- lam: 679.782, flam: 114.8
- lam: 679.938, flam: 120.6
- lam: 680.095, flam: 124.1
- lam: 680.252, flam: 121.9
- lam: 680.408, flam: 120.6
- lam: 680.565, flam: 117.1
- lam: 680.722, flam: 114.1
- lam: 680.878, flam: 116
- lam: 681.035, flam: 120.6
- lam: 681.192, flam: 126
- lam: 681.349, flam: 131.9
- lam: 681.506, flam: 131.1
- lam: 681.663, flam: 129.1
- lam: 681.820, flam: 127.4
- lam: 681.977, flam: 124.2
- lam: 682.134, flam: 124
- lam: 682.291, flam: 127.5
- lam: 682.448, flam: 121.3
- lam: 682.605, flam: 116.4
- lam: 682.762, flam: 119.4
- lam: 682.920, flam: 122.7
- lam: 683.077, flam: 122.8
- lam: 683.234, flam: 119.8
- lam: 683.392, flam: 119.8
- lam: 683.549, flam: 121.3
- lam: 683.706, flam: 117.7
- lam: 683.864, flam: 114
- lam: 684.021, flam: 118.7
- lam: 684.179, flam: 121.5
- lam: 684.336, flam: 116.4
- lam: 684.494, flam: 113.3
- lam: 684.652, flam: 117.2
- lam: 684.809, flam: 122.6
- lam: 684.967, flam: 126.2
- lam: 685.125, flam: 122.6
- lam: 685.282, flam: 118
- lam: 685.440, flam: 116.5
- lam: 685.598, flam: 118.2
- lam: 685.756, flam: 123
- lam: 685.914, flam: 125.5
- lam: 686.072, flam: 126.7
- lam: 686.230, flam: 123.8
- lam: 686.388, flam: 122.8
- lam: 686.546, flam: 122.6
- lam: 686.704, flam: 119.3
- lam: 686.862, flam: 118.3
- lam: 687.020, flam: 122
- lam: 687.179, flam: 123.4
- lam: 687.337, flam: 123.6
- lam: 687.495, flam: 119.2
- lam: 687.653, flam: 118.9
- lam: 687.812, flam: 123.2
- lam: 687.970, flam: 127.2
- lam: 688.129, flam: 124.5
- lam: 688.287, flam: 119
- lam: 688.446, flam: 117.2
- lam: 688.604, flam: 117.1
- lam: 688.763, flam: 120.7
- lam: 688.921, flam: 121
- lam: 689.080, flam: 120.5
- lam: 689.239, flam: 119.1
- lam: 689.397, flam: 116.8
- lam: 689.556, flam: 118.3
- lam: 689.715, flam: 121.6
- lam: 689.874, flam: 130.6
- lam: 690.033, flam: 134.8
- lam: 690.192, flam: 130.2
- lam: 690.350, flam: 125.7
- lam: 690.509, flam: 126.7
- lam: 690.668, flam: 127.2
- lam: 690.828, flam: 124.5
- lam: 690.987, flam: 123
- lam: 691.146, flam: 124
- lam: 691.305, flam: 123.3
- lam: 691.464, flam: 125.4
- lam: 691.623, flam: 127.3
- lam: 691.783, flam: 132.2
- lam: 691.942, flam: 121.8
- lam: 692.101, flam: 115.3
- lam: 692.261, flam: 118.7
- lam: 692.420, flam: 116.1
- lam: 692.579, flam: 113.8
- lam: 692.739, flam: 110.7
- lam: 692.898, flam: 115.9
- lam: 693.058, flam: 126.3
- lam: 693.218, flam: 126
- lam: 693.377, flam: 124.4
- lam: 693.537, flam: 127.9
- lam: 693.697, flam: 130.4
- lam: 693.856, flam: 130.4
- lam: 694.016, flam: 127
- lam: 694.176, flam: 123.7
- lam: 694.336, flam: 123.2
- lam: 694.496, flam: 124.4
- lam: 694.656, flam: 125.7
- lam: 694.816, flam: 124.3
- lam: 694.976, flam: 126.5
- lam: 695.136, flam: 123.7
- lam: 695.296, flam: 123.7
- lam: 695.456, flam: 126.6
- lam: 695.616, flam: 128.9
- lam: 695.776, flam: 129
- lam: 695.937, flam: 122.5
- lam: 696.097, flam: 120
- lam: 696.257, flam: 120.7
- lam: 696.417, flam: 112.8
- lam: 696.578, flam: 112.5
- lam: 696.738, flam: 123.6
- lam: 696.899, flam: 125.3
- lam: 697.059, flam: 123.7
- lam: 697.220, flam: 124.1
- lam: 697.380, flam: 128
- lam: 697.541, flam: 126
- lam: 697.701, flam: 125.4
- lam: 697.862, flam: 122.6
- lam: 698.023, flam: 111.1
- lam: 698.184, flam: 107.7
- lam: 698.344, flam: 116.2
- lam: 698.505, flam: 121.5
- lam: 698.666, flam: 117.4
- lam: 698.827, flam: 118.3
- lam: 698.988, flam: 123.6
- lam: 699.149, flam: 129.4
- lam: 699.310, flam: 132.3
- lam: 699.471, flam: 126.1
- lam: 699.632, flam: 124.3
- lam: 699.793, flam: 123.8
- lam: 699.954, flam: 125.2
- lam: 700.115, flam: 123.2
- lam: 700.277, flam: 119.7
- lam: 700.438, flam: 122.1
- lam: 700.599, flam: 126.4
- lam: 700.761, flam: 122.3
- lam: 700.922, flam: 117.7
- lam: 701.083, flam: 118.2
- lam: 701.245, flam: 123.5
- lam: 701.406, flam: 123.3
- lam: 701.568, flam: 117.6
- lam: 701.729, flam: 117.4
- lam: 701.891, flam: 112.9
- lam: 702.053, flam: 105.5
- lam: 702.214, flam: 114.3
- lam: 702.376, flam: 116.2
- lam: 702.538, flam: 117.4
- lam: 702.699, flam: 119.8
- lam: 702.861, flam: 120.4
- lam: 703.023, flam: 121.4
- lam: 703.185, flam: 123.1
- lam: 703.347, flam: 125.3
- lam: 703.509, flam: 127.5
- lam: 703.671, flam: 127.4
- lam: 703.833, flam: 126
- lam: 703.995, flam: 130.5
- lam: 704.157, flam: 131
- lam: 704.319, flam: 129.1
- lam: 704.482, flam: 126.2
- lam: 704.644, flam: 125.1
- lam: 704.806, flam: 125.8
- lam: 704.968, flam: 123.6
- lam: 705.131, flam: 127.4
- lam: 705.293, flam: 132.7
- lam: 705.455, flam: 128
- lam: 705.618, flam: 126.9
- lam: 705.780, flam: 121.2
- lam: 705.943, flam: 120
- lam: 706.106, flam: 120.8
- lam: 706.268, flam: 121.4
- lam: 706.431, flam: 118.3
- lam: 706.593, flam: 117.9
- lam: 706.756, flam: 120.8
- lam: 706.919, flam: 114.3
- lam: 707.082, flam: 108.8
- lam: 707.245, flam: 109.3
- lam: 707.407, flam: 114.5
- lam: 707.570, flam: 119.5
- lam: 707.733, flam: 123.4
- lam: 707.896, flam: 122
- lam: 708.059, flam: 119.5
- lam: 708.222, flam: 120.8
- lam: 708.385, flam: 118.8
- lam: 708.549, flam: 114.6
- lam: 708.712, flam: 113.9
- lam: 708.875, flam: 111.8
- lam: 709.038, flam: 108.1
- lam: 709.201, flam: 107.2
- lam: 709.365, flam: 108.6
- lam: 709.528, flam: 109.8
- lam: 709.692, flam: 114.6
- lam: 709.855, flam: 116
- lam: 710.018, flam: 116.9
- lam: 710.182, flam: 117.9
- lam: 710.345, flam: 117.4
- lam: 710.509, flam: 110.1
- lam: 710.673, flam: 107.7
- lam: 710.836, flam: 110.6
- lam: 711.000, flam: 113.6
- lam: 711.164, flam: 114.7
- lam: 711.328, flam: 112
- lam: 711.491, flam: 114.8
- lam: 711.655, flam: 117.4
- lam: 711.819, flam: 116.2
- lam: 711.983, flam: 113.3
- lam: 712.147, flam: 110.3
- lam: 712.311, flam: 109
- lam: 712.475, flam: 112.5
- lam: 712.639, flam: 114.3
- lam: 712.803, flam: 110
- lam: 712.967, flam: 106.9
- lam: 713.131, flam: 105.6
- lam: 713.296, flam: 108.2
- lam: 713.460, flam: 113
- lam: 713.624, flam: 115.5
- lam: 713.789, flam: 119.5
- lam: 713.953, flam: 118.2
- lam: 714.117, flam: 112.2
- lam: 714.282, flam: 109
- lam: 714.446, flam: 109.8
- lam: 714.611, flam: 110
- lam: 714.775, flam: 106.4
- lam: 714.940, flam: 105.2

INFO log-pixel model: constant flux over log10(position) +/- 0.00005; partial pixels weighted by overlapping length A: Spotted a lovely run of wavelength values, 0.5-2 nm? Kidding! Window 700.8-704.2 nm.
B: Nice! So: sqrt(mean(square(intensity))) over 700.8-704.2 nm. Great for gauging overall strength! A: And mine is 121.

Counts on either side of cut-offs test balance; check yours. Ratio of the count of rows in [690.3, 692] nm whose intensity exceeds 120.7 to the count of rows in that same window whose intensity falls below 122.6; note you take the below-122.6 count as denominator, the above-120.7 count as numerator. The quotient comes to 11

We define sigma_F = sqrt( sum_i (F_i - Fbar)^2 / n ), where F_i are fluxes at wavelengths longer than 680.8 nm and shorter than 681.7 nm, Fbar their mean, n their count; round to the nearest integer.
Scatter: 6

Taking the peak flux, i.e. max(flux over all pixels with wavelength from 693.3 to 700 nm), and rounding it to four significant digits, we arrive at 132.3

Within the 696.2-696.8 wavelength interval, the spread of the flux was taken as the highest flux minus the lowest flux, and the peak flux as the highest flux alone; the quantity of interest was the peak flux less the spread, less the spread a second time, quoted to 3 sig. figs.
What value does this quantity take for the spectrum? 101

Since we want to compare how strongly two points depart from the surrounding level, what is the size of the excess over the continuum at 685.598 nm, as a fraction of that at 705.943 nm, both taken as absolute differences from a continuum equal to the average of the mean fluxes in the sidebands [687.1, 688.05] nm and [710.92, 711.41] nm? 0.1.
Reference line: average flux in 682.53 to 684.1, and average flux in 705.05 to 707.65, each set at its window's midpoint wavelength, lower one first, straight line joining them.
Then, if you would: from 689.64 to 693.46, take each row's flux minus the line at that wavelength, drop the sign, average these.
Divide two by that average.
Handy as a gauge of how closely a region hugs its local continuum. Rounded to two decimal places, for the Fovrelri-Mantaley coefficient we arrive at 0.32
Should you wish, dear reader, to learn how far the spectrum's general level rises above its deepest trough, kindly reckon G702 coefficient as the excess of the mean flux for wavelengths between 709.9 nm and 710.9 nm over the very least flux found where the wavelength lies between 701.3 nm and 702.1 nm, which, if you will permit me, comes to 8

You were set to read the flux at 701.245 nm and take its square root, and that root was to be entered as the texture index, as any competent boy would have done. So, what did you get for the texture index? 11.1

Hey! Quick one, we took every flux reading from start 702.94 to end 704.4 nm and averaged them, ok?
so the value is 127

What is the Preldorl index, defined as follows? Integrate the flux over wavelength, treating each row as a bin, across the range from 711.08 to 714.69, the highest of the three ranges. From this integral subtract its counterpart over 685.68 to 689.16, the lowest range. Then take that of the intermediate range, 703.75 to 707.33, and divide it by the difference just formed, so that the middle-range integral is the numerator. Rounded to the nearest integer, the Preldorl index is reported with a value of -24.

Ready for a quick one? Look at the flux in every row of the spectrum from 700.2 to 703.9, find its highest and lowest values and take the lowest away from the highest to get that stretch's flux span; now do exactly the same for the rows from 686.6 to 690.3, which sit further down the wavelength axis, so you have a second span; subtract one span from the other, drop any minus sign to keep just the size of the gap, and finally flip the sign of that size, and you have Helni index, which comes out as -4.0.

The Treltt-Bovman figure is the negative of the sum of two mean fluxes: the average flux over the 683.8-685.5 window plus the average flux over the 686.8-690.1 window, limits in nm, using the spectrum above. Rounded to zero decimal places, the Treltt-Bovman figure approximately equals -241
